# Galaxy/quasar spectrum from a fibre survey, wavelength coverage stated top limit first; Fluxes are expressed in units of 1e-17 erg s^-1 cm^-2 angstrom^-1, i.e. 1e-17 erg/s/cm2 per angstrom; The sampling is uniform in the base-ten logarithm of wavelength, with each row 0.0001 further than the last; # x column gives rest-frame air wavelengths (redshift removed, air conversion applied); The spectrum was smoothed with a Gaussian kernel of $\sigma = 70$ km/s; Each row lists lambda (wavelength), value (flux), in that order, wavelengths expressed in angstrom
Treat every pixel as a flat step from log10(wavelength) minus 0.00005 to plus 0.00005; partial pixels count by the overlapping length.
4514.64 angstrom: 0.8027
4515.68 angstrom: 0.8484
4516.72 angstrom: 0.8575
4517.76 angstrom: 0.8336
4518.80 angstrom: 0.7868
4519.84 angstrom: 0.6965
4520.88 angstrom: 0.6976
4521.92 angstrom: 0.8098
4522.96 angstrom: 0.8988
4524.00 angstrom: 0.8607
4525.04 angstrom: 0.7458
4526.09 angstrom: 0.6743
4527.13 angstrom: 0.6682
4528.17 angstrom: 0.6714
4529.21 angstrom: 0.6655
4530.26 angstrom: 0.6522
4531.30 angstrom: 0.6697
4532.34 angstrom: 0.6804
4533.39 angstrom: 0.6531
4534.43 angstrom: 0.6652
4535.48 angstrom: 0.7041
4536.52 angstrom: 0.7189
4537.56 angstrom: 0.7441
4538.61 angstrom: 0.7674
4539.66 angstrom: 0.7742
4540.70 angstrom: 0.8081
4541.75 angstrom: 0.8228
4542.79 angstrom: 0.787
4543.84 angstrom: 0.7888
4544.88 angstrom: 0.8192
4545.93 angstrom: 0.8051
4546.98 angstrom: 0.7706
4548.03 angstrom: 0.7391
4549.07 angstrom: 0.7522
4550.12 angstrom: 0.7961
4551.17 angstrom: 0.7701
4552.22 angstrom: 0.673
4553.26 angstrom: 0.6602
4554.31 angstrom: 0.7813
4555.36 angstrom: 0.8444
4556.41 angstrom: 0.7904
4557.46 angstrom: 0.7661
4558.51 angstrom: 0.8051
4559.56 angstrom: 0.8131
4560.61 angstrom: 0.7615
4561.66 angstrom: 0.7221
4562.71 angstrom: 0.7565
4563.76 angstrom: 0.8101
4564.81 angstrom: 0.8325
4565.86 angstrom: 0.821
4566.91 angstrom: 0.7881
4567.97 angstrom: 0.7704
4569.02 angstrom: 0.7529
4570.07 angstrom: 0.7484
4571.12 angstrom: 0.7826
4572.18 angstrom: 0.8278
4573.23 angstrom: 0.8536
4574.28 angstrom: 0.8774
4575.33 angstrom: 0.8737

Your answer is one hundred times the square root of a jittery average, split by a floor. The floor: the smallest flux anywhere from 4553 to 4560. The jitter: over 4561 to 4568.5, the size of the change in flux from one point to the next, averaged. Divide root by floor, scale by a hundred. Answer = 26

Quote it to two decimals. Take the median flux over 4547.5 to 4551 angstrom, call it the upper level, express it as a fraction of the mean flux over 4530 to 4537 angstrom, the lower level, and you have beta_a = 1.11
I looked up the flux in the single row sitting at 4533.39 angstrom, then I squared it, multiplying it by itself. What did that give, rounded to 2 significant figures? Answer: 0.43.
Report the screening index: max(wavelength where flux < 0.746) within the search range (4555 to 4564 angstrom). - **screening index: 4561.66 angstrom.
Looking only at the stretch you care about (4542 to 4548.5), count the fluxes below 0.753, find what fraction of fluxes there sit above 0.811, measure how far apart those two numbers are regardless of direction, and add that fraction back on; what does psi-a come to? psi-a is 1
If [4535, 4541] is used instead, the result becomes 3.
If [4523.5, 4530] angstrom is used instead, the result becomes 5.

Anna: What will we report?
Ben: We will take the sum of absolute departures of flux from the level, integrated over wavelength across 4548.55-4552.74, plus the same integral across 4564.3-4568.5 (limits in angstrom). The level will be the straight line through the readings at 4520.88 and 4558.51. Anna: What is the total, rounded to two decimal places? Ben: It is 0.30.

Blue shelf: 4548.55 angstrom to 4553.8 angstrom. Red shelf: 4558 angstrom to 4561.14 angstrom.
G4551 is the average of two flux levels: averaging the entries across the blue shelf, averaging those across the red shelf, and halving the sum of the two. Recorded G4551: 0.76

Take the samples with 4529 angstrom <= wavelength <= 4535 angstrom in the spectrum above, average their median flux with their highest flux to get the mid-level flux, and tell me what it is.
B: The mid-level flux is 0.673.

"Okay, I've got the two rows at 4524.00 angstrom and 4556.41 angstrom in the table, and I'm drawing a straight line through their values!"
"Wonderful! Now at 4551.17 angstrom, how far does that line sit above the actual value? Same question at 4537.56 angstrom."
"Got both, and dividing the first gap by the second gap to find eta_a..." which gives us 0.36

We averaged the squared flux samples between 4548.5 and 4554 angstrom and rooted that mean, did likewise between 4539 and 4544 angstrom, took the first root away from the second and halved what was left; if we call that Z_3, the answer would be 0.03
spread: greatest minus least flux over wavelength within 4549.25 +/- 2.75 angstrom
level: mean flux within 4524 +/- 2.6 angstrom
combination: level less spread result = 0.74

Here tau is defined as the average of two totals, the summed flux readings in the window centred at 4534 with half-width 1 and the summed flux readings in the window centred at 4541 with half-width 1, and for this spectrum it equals 1.47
